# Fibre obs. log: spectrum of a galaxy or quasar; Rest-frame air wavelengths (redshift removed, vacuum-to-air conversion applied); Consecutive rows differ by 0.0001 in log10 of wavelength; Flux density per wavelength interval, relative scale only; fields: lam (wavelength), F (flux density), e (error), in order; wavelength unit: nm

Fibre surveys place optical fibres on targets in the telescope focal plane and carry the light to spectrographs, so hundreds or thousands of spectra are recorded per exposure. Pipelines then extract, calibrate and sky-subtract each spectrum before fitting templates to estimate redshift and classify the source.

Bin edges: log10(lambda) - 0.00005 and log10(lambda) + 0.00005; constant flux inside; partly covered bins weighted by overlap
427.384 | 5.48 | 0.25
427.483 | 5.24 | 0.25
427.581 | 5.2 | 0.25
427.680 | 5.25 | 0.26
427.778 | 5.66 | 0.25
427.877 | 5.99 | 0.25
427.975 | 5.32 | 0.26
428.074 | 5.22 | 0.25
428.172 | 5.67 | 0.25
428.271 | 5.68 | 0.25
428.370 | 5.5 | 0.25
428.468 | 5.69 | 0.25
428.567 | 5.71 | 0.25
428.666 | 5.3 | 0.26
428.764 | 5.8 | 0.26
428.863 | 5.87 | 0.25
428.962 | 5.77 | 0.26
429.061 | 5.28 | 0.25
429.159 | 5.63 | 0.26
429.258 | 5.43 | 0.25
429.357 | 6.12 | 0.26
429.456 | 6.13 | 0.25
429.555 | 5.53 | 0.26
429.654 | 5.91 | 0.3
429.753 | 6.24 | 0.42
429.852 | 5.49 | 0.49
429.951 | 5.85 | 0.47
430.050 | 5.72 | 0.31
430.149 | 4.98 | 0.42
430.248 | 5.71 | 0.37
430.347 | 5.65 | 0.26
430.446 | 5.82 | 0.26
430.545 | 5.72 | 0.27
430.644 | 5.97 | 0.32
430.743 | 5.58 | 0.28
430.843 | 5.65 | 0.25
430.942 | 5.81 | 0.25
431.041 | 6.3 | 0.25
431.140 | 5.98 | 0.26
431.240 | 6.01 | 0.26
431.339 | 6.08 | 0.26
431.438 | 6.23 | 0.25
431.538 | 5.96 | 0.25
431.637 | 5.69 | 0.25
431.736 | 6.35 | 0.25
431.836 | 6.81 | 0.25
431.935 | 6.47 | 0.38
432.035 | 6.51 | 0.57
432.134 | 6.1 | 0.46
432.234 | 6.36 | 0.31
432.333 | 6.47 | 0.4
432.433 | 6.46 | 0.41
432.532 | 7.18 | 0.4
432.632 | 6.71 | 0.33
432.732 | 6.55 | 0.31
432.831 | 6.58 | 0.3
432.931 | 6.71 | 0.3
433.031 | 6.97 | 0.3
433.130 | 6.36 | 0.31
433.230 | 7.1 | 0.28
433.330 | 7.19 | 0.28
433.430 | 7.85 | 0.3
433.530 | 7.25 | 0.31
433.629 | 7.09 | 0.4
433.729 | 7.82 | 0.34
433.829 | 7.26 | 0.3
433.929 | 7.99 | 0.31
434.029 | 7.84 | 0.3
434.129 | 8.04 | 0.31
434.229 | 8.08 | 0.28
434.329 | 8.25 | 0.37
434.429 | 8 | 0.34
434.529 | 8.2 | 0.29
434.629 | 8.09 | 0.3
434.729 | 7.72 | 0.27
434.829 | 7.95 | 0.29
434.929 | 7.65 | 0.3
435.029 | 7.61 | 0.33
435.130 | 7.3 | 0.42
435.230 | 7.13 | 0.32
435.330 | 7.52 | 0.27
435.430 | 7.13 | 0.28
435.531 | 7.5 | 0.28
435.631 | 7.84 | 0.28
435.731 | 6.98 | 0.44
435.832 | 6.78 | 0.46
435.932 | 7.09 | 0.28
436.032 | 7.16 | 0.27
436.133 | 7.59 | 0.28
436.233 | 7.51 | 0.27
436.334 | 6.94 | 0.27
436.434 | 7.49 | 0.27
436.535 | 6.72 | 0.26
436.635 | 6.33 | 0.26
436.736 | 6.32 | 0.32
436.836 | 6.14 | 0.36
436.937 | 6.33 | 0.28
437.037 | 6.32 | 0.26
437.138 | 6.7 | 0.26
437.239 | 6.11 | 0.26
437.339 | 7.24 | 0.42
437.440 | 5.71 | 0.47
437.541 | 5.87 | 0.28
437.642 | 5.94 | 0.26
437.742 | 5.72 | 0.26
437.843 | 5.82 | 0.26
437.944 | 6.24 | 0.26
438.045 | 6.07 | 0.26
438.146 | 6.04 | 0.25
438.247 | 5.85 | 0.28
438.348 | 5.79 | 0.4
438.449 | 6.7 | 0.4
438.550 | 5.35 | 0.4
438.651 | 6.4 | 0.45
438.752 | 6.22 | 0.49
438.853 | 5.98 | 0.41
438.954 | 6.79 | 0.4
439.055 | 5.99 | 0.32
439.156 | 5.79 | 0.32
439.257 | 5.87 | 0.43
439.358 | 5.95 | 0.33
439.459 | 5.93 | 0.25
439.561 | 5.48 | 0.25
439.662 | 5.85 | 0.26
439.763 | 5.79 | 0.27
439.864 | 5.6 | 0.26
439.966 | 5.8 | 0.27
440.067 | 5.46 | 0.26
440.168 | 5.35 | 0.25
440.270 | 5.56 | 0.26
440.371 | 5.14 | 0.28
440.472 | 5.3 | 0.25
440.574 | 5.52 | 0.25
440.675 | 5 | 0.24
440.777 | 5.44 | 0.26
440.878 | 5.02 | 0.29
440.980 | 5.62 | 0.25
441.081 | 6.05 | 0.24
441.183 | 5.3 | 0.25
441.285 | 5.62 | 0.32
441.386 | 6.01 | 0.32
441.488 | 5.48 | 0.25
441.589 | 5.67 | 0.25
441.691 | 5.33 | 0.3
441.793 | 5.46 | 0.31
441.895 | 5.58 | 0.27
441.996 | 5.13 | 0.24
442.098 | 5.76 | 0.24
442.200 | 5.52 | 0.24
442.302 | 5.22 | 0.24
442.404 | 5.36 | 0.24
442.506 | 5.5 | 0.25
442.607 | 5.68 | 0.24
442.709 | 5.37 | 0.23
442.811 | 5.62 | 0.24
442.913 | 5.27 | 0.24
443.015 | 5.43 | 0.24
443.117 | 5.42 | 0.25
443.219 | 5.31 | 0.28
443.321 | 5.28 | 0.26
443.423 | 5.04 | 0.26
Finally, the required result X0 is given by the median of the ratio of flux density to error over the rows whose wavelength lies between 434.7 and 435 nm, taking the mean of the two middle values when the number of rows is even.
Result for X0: 27.4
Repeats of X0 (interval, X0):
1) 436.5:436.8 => 24.3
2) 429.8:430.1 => 12.4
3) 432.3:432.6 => 16.2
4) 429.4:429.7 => 21.3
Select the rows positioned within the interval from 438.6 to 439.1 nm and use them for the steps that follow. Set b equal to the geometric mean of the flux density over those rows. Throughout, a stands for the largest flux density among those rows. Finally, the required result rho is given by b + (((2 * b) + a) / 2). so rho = 15.9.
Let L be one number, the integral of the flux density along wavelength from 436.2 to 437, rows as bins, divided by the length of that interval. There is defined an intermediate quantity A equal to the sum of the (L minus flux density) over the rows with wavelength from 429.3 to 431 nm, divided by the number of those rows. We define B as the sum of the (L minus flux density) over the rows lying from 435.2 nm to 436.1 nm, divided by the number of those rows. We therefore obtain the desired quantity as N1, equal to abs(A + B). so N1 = 0.4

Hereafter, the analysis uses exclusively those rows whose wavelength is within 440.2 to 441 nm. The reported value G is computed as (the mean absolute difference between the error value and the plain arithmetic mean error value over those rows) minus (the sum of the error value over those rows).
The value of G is -2.07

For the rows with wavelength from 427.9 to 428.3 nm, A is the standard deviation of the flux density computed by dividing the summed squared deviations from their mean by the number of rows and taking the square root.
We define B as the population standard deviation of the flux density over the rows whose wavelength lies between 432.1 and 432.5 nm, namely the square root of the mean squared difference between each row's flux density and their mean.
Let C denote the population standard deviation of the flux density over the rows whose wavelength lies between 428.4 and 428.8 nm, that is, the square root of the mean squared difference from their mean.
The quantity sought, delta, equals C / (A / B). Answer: 0.14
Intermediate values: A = 0.21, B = 0.15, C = 0.19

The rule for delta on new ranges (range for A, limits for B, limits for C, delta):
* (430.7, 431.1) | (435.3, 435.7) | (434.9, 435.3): 0.19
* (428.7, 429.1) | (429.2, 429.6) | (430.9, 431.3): 0.24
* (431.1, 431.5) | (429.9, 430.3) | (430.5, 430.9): 0.52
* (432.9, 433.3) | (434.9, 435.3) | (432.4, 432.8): 0.21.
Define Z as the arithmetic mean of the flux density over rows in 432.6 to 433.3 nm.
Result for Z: 6.7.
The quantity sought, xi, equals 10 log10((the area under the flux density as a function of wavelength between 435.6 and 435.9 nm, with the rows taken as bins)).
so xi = 3.3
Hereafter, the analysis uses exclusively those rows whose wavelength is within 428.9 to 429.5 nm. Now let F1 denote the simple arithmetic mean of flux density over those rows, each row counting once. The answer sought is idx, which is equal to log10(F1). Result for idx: 0.76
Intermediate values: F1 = 5.7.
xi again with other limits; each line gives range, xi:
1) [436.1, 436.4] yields 3.4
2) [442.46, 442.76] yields 2.2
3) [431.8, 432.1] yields 2.9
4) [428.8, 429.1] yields 2.3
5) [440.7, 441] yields 2.0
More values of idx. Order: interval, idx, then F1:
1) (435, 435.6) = 0.87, 7.4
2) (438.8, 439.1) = 0.80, 6.3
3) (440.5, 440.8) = 0.73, 5.3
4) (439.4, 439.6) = 0.76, 5.7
